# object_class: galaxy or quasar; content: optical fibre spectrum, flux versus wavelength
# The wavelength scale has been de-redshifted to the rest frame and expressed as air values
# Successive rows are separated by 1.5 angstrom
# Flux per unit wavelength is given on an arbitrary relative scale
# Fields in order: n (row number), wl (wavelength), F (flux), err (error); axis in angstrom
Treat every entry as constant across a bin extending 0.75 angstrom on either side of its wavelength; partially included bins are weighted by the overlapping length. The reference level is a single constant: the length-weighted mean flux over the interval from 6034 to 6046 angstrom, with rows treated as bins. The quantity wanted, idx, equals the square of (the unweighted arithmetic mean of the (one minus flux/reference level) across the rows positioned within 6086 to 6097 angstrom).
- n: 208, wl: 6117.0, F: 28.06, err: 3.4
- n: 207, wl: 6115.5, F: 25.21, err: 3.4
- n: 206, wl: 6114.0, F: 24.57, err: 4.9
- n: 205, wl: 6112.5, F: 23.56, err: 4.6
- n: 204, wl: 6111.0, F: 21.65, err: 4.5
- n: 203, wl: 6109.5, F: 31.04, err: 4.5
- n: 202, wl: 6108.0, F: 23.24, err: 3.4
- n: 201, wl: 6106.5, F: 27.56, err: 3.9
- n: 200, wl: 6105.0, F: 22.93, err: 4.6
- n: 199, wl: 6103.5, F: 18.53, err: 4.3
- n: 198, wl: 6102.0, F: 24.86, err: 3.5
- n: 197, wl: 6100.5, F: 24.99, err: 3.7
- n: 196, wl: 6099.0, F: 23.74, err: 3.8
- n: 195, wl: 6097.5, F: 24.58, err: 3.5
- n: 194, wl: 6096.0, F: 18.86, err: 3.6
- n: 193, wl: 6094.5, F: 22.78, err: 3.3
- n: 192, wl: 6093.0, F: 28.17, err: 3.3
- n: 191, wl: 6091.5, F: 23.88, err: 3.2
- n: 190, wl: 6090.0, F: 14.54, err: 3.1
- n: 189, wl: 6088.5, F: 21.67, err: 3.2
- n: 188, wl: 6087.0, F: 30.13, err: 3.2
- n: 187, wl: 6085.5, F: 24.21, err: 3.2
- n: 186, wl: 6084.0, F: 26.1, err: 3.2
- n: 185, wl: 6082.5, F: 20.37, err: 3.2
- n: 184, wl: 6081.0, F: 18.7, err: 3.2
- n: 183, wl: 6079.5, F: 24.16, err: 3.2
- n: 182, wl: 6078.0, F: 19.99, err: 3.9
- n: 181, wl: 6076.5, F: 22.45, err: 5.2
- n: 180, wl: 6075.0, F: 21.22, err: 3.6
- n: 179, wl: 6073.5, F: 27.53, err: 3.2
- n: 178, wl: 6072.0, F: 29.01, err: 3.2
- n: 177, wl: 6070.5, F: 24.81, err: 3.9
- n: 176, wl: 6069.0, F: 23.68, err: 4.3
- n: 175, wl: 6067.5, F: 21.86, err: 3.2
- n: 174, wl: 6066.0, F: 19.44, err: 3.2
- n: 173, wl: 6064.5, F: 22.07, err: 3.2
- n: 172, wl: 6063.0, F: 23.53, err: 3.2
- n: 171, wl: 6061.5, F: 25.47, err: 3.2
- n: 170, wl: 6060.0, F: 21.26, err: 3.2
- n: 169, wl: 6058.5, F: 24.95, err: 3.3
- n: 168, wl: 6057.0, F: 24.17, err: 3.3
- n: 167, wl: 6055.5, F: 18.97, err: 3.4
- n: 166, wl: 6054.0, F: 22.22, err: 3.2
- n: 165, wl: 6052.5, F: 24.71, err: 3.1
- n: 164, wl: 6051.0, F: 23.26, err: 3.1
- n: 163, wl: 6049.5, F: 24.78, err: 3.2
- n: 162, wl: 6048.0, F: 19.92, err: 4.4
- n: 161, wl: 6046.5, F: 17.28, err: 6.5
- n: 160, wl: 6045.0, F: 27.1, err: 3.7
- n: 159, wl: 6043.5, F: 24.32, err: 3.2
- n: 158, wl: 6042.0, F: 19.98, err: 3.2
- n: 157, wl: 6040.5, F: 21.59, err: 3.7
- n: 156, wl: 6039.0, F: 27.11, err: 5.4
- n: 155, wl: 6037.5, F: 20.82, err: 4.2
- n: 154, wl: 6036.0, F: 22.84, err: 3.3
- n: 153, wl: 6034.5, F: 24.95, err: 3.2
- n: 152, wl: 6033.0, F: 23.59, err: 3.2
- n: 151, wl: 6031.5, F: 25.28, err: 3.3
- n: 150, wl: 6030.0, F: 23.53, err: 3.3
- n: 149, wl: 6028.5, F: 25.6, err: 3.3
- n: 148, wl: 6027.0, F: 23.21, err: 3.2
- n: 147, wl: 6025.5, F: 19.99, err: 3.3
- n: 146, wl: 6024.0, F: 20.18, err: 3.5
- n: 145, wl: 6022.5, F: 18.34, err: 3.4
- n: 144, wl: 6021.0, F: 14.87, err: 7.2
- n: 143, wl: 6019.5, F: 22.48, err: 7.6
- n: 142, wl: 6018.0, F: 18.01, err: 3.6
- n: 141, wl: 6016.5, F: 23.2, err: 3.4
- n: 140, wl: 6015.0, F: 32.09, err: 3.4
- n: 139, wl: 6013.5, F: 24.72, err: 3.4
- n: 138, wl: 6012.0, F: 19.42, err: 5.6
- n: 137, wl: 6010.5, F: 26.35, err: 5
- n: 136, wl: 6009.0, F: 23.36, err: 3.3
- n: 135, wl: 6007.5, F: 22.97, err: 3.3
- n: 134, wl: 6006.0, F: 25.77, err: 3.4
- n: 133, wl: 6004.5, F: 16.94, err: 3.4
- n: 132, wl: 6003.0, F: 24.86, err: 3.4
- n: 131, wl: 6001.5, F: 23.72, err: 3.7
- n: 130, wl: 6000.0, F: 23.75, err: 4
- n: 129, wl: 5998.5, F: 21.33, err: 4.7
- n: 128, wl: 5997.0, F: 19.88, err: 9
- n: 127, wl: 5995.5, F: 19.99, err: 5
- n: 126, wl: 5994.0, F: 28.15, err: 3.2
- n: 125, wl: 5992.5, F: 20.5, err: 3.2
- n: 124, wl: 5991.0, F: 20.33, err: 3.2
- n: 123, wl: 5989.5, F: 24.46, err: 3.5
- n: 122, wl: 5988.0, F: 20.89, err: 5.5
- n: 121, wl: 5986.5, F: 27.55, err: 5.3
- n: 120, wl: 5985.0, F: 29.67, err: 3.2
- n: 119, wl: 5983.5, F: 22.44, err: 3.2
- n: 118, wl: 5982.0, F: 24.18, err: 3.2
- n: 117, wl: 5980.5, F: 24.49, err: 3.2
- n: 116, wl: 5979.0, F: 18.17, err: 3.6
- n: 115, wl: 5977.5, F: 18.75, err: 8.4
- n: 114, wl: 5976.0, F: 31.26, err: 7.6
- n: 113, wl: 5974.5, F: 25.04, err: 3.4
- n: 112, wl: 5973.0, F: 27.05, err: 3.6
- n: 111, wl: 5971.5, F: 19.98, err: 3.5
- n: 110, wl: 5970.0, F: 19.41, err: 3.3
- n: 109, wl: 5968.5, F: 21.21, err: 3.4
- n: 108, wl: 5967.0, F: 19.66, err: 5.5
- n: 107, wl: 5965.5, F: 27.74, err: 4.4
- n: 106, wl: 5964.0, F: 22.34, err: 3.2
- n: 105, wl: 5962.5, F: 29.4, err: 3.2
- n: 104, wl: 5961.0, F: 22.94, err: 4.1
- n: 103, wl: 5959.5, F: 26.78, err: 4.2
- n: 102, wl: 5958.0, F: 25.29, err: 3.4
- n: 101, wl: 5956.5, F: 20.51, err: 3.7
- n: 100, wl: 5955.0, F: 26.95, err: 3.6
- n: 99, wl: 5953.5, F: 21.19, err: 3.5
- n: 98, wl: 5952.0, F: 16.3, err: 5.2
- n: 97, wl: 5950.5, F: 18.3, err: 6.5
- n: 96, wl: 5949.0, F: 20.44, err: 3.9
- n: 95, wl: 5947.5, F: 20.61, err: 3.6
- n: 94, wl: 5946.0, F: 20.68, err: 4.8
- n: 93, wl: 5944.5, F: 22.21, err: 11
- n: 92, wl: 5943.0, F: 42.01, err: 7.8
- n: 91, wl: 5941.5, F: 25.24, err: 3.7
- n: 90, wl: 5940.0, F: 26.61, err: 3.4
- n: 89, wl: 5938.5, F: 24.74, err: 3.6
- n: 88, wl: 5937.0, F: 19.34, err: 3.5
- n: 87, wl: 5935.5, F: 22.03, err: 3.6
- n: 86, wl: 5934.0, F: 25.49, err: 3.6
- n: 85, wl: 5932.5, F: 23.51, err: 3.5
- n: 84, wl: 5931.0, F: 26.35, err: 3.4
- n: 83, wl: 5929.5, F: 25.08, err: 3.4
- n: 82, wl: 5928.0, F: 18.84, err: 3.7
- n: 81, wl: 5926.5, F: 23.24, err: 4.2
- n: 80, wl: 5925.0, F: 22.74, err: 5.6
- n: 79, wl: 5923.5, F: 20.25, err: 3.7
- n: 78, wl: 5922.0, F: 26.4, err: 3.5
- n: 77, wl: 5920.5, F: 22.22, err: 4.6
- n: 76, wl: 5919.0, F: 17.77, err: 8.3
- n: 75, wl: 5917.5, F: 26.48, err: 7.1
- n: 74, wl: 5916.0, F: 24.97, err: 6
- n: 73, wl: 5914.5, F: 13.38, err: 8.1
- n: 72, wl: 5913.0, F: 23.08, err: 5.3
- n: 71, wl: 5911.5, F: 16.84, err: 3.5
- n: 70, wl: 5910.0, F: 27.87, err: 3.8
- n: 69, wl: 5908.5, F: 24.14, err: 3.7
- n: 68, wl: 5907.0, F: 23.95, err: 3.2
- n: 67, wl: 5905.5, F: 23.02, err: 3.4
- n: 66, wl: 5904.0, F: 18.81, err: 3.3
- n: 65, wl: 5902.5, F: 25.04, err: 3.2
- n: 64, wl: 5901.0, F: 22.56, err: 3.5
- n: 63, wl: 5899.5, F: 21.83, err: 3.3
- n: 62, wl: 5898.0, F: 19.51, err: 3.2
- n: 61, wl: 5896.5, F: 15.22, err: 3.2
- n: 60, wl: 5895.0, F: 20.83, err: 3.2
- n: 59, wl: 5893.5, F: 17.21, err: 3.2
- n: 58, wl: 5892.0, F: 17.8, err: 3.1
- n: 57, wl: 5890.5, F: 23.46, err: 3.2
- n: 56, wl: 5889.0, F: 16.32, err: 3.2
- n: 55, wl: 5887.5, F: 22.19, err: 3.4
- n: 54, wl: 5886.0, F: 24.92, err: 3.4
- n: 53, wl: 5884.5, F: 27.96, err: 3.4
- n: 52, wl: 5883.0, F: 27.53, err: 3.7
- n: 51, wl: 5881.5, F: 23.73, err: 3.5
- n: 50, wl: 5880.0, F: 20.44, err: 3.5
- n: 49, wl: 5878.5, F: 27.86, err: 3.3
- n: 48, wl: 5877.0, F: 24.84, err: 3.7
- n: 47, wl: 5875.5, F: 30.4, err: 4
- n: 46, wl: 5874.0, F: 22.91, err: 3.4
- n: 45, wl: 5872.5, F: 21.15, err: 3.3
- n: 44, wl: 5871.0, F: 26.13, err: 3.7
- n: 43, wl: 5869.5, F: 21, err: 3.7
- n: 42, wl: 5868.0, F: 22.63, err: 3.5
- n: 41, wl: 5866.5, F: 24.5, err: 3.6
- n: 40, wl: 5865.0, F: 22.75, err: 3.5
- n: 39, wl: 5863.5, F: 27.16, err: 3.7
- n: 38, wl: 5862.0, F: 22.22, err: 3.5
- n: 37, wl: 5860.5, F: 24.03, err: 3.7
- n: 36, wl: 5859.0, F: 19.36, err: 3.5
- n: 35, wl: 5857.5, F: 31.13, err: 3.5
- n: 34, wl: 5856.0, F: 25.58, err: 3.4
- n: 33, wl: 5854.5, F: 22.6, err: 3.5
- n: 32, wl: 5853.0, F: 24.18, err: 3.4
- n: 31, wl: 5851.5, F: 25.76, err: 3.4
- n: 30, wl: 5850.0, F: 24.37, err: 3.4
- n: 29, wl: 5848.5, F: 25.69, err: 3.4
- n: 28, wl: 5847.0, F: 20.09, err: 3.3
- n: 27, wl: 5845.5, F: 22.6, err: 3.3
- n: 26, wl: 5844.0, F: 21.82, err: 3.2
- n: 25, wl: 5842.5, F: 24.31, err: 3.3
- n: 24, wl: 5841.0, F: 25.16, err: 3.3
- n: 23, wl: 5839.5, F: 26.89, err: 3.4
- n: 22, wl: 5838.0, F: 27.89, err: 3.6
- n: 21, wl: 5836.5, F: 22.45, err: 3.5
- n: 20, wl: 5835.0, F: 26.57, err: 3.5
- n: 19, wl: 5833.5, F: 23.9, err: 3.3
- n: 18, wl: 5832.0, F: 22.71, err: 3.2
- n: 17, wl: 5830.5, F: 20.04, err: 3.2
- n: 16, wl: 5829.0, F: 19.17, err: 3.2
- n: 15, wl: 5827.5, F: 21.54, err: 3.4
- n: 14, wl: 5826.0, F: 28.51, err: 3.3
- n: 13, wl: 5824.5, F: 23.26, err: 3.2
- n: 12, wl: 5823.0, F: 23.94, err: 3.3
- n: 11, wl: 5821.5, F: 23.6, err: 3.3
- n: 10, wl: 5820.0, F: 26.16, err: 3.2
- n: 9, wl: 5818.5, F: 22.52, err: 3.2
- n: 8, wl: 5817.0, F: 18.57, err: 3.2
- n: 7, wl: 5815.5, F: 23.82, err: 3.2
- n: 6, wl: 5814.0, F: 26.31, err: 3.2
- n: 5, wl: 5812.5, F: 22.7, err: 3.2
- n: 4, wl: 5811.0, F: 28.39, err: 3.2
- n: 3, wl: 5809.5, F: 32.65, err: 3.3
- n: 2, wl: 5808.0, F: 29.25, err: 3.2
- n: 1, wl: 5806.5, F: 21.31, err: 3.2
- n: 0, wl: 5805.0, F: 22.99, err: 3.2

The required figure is 0.0006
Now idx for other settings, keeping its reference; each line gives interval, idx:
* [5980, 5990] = 0.0035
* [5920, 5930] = 0.0010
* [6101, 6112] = 0.0013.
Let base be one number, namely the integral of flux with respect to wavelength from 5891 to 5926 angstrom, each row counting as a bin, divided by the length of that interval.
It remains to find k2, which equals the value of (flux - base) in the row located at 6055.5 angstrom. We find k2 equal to -2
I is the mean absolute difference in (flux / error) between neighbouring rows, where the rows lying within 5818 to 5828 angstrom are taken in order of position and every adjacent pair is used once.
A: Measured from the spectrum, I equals 1.0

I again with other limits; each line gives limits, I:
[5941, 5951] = 1.9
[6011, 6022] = 2.2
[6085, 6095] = 2.0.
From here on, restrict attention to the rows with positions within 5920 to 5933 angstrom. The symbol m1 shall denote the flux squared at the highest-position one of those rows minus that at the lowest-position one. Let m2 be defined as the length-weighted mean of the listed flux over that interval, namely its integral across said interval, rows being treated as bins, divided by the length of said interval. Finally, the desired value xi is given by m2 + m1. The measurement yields 82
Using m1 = 59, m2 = 23.2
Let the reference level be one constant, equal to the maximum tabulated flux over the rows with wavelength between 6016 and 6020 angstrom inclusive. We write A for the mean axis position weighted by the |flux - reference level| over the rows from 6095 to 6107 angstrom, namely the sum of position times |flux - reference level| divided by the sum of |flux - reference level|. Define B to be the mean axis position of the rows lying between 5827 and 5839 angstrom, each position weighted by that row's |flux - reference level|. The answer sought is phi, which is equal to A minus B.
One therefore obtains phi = 268.5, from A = 6101.5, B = 5833.0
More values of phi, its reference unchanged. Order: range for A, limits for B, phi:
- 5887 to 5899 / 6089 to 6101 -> -200.0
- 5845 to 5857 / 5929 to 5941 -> -84.7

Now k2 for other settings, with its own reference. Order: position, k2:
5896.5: -6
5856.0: 4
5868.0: 1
